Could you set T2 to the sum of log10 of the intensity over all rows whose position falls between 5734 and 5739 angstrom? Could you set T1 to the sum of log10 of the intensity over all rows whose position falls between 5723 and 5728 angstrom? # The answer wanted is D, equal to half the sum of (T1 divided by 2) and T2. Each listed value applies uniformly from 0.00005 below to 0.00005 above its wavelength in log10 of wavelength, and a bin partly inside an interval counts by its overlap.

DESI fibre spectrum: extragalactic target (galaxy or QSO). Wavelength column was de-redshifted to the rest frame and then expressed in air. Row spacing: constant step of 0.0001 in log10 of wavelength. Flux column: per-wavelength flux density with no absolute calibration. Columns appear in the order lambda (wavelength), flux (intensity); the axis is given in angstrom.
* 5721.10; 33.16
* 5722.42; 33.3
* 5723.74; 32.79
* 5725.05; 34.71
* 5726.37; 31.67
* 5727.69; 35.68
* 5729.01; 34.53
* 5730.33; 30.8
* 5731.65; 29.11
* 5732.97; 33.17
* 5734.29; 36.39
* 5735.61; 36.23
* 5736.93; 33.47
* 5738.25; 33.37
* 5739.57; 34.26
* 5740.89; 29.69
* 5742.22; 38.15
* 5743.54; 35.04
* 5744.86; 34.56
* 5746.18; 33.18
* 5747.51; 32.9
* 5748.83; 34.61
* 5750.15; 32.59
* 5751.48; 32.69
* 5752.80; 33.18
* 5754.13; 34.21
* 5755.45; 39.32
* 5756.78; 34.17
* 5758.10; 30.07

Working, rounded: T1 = 6.11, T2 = 6.17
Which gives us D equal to 4.61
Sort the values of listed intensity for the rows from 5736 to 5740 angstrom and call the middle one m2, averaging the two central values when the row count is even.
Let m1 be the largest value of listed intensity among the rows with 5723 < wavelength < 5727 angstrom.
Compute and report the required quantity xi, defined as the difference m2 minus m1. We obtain -1.2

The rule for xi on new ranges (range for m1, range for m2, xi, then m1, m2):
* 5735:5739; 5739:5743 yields -2.0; 36.23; 34.3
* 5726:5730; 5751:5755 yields -2.5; 35.68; 33.2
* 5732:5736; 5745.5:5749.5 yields -3.2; 36.39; 33.2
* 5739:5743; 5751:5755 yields -5.0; 38.15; 33.2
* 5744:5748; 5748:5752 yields -1.9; 34.56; 32.7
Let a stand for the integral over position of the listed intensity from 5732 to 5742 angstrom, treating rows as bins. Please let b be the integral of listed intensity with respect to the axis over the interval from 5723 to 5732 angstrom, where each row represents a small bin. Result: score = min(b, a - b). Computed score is 42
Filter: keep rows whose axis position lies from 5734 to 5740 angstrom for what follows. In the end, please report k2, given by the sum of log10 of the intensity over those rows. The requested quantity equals 7.7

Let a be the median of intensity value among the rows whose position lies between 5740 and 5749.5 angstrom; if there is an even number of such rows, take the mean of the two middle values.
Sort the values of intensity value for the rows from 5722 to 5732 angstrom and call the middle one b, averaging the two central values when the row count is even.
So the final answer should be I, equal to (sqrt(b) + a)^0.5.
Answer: 6.35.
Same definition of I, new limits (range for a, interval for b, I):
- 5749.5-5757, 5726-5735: 6.28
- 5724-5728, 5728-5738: 6.36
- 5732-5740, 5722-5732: 6.29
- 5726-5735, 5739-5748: 6.25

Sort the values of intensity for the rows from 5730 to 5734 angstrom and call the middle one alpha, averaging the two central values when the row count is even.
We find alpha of 30.8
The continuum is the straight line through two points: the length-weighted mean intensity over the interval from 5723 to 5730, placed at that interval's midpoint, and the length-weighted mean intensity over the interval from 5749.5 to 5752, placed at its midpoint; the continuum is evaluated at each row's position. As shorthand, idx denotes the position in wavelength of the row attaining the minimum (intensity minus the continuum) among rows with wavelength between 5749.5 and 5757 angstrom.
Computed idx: 5750.15 angstrom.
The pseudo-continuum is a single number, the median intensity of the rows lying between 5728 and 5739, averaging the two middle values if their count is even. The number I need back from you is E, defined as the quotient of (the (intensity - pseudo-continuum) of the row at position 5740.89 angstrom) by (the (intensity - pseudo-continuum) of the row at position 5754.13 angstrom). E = -4.7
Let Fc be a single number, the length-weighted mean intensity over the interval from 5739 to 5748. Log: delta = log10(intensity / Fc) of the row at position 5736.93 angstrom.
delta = -0.006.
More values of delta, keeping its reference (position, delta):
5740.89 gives -0.058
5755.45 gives 0.064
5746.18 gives -0.010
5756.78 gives 0.003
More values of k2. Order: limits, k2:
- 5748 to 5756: 9.2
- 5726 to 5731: 6.1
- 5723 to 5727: 4.6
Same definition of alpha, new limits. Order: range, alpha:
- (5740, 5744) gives 35.0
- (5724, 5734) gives 33.2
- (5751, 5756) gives 33.7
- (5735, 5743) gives 33.9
